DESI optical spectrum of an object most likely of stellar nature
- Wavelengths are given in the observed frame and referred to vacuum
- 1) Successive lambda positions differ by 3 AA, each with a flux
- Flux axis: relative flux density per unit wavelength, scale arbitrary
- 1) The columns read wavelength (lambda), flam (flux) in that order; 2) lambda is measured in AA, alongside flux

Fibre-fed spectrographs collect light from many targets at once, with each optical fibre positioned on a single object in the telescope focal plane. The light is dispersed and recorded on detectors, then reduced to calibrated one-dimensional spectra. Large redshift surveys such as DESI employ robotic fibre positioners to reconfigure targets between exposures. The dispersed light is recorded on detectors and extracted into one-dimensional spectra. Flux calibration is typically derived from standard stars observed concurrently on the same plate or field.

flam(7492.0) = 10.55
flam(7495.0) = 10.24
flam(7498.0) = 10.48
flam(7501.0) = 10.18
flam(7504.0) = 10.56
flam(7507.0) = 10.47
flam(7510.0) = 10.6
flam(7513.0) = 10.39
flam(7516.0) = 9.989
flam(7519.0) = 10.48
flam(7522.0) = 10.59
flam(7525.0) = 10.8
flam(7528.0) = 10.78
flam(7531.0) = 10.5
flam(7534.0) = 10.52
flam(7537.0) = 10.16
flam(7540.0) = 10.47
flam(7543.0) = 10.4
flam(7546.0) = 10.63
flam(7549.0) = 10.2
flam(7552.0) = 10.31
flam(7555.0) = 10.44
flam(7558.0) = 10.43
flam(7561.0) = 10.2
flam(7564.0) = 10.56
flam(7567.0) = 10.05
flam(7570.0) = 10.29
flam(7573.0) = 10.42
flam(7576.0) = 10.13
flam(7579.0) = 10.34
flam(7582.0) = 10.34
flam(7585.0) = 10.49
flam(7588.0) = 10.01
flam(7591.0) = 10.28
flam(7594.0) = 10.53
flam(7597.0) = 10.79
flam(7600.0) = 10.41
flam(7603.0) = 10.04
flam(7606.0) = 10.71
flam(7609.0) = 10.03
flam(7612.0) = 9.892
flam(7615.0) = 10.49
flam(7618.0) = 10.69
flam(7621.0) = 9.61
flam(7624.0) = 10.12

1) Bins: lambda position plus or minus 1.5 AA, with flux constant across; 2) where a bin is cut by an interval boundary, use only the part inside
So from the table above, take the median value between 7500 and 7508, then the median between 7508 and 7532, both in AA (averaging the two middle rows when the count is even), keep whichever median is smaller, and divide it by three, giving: 3.49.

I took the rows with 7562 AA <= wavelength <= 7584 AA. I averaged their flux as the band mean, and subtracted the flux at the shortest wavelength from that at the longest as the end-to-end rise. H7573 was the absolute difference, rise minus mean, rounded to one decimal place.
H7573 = 10.5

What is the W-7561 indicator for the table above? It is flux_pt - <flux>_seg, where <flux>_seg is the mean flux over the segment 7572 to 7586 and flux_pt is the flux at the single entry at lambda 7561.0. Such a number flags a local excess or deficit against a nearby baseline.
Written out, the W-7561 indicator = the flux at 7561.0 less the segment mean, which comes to -0.14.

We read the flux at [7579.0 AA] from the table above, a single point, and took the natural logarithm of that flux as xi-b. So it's 2.34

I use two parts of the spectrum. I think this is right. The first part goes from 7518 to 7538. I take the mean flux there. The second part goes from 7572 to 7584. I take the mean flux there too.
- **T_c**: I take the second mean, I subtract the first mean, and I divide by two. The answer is -0.12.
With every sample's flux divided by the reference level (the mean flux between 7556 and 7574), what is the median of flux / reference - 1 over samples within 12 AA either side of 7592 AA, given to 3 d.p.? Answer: 0.005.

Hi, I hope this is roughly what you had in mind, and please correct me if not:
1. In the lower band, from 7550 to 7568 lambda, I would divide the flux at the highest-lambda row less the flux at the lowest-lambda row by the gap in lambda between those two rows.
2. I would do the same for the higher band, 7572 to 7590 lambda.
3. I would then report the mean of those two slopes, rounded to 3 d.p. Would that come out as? -0.022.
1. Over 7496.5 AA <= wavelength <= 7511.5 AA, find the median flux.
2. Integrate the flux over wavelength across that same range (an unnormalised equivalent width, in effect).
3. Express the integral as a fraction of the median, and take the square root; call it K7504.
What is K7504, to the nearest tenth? 3.9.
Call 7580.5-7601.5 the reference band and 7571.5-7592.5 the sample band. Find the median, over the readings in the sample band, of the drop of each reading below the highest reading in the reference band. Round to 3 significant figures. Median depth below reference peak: 0.450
